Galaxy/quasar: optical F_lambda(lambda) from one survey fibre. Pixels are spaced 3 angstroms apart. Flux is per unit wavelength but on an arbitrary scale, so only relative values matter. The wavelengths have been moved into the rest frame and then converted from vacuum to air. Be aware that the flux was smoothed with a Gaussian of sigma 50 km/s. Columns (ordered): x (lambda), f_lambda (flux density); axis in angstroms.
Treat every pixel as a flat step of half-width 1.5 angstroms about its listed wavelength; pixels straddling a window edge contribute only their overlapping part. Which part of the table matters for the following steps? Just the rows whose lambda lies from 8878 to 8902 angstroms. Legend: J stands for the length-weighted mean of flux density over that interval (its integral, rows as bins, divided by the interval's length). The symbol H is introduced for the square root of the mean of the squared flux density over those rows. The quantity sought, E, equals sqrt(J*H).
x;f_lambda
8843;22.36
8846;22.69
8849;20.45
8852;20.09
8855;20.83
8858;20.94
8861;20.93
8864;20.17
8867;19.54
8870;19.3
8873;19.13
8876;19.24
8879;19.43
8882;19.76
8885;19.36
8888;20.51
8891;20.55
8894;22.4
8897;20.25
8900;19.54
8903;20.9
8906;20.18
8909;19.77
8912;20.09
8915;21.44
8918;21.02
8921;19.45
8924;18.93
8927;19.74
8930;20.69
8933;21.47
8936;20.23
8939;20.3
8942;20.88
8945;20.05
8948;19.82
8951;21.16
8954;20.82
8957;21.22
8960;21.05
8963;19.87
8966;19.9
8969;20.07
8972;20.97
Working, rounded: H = 20.2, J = 20.3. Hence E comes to 20.3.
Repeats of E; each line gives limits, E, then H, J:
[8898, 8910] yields 20.1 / 20.1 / 20.1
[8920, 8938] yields 20.1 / 20.1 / 20.1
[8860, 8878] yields 19.7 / 19.7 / 19.7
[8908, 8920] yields 20.6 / 20.6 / 20.6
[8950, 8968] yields 20.7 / 20.7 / 20.6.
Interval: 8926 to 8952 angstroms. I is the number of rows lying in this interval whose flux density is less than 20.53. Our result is 5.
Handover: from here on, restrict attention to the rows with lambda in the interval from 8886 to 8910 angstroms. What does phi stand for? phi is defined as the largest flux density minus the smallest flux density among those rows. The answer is 2.9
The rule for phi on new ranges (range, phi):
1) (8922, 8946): 2.5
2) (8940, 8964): 1.4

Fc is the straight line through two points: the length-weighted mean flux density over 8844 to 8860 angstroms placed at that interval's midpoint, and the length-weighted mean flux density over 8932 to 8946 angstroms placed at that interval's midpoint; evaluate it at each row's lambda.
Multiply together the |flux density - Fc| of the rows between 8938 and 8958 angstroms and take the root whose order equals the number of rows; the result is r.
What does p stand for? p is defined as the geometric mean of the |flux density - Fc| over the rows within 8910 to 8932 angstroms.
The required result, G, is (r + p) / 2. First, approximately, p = 0.57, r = 0.47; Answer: 0.52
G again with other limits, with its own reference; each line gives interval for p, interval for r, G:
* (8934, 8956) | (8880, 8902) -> 0.60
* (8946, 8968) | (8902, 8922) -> 0.56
